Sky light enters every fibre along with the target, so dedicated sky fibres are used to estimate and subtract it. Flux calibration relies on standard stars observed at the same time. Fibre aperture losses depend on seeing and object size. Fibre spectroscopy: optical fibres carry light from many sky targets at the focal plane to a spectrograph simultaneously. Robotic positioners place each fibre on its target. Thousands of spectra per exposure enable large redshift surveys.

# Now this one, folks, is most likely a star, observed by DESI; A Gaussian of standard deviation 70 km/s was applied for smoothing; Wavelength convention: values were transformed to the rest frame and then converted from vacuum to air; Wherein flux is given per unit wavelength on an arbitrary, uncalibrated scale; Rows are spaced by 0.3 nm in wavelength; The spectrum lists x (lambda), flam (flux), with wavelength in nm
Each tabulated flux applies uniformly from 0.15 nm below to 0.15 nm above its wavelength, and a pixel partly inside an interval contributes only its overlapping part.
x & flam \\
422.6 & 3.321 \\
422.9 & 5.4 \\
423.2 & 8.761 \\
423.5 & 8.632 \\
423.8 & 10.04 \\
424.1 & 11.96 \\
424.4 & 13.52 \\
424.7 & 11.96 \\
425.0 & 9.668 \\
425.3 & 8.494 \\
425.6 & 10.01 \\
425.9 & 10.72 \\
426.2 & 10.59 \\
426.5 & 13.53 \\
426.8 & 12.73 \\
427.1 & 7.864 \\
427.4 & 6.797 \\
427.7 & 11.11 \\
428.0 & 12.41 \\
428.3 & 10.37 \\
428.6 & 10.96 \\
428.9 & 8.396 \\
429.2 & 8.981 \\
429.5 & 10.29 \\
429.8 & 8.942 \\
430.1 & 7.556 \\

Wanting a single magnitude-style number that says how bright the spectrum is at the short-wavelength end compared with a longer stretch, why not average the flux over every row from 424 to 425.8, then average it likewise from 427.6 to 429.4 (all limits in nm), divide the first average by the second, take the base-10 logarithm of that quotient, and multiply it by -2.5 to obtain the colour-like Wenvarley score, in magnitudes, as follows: -0.06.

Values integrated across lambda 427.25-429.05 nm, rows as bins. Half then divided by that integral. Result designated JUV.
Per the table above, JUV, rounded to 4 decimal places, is 0.0278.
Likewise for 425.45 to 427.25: 0.0255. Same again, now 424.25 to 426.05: 0.0259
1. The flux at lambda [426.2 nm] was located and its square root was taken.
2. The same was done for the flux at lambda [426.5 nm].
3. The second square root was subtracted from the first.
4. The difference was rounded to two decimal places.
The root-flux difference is -0.42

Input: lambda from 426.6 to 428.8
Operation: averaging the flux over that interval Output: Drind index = 10.3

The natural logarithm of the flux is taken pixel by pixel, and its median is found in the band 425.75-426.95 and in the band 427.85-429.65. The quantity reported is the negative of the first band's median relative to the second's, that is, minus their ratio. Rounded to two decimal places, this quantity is -1.05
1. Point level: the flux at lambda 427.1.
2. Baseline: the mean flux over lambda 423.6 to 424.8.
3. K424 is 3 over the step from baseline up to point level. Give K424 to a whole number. -1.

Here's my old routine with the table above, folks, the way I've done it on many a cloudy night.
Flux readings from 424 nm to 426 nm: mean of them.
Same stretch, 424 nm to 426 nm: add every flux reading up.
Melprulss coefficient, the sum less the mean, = 65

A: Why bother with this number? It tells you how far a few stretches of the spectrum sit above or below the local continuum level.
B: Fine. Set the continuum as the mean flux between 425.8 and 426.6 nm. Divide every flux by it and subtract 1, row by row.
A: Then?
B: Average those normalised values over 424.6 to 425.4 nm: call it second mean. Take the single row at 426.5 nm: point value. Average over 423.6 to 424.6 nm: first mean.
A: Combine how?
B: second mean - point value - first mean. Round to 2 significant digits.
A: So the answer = -0.32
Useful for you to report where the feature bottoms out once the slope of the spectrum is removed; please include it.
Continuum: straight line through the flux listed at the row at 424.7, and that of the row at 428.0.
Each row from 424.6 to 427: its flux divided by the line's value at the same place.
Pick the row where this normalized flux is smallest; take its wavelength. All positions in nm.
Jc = 425.3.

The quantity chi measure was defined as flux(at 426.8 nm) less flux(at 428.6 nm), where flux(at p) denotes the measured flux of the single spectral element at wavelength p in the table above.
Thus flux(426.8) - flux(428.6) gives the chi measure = 2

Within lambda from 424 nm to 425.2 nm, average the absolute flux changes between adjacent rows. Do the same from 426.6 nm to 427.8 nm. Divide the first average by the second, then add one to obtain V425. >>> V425 1.53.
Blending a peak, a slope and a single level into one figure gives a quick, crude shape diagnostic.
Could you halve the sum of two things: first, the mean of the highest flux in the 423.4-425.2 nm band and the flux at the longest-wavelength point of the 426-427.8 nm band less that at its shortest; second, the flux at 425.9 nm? 8.9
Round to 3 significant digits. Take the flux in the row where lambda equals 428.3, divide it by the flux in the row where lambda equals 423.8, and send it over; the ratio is 1.03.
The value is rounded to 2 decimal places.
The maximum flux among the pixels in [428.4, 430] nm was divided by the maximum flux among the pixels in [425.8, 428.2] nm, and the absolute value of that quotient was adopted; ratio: 0.81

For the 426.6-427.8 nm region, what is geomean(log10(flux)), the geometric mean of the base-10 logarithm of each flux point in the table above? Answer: 0.96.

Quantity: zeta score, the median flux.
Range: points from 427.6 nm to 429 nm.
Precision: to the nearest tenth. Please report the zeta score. 11.0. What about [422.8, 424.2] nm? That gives 8.8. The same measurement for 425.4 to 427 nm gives 10.7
